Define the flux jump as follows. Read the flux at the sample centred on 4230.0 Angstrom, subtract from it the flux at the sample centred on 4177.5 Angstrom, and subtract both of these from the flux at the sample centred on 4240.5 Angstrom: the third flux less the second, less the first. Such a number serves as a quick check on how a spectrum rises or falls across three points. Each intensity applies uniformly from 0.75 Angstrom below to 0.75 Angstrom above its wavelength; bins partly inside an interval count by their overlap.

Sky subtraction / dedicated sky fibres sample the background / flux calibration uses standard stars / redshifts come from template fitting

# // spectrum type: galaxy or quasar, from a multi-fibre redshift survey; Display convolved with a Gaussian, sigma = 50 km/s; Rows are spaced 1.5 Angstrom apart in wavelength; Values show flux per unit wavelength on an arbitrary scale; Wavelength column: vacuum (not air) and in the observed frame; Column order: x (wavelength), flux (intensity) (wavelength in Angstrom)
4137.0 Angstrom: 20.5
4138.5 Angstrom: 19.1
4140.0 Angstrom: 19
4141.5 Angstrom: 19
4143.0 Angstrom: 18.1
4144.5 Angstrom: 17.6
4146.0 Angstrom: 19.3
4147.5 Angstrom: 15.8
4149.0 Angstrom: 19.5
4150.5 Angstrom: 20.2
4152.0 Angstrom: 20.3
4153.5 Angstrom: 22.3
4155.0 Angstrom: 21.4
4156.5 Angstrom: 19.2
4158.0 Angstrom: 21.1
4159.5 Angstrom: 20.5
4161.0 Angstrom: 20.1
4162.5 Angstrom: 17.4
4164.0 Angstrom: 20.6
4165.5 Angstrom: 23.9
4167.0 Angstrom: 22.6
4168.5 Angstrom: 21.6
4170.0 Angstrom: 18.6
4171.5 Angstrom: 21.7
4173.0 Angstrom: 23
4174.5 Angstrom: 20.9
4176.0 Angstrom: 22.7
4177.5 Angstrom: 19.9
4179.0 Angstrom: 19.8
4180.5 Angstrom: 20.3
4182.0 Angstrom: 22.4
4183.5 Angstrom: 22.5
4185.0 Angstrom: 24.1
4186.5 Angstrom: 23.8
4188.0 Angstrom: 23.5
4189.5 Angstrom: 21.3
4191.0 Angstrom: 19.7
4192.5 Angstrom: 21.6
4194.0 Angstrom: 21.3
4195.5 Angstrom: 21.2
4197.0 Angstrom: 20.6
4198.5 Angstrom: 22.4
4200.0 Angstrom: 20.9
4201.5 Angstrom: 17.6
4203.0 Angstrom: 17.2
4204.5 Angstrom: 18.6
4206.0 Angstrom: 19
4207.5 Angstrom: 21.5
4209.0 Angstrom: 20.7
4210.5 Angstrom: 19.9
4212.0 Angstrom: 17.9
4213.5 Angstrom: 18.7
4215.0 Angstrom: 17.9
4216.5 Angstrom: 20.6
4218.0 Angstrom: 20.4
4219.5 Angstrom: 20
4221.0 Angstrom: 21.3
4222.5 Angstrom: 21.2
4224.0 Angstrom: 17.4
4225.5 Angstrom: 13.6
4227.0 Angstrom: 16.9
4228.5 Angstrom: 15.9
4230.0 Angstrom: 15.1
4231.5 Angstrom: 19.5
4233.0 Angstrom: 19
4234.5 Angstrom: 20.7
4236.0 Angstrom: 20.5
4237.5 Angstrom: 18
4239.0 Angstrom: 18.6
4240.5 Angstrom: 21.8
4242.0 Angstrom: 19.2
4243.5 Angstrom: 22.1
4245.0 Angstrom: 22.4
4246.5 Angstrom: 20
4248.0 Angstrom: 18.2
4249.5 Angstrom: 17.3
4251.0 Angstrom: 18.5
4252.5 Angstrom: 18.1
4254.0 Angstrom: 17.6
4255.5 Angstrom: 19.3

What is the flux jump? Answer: -13.2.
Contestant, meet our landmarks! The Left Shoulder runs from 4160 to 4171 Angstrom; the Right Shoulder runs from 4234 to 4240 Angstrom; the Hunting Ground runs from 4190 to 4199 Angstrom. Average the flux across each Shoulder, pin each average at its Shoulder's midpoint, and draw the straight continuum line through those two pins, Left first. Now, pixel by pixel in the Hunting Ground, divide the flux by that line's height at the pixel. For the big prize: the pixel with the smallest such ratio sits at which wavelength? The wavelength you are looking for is 4191.0 Angstrom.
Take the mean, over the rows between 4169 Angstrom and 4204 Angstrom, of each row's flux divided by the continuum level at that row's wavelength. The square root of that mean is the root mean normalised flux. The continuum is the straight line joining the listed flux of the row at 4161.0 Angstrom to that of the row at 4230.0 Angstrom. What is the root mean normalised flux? 1.077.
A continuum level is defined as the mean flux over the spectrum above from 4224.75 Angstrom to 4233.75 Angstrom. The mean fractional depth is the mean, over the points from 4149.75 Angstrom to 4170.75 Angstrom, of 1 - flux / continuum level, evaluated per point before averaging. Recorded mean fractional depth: -0.24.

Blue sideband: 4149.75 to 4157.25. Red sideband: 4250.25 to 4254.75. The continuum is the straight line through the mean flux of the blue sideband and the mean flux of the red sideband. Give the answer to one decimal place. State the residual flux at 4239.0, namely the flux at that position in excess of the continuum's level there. 0.2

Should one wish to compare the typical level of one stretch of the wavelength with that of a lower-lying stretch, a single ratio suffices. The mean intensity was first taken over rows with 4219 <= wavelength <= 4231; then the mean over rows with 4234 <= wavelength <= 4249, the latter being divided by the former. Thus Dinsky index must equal 1.14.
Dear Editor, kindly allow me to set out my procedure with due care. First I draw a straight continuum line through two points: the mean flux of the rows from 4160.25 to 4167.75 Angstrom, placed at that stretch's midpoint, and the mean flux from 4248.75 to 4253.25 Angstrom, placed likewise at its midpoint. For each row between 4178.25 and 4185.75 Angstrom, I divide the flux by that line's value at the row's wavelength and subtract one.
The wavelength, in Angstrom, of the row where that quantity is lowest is 4179.0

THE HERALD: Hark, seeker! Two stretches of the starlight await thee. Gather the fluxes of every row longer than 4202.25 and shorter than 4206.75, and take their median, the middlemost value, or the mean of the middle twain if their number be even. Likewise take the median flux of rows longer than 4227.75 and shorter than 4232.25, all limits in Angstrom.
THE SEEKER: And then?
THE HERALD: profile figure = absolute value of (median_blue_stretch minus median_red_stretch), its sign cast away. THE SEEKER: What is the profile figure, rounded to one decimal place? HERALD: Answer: 2.7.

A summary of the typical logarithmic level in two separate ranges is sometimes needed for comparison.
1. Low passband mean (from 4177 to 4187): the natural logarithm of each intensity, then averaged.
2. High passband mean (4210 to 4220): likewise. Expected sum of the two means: 6.04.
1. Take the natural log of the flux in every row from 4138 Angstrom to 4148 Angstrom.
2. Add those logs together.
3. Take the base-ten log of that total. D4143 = 1.308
